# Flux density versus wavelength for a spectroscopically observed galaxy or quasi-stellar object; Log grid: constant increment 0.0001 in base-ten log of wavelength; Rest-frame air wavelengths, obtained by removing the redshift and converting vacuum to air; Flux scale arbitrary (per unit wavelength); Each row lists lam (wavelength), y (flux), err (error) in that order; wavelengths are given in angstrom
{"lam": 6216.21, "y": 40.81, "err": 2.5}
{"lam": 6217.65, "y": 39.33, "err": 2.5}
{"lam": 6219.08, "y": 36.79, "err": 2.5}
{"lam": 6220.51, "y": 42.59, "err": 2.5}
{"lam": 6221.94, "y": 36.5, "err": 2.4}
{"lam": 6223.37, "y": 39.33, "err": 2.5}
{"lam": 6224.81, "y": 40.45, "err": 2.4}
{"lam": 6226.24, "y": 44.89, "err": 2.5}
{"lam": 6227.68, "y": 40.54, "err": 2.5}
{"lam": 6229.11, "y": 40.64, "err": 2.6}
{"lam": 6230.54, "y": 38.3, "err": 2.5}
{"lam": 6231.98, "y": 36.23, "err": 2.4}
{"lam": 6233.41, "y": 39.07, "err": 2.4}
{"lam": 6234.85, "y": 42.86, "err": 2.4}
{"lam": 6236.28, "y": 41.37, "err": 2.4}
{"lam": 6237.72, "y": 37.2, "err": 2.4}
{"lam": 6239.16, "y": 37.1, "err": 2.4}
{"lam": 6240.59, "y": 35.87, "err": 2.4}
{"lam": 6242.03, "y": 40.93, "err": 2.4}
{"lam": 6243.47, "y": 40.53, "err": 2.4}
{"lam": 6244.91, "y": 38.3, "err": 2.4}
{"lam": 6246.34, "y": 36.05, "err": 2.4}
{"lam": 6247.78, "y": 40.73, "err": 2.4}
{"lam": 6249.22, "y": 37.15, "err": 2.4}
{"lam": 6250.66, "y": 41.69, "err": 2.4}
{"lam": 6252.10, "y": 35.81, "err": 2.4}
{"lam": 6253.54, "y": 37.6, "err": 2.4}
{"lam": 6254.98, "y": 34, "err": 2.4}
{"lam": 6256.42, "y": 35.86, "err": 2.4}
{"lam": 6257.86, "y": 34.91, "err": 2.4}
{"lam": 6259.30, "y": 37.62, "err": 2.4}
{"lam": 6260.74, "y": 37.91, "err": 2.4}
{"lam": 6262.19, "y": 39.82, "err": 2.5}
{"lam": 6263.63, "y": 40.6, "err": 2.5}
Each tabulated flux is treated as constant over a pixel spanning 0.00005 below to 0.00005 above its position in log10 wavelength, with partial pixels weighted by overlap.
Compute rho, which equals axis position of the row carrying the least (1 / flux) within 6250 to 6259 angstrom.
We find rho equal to 6250.66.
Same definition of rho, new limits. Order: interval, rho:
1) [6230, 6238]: 6234.85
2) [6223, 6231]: 6226.24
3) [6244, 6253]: 6250.66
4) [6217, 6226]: 6220.51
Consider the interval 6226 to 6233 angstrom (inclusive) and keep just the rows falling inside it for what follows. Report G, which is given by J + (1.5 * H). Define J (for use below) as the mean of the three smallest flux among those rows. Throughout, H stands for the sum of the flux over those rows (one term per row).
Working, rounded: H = 201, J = 38.4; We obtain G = 339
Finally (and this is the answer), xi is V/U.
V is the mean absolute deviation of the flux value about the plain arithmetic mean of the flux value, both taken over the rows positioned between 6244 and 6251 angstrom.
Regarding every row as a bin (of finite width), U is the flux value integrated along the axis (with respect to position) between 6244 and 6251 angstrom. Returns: 0.0072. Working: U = 271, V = 1.94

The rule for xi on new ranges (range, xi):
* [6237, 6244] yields 0.0072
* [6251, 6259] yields 0.0033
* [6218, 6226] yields 0.0063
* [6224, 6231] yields 0.0055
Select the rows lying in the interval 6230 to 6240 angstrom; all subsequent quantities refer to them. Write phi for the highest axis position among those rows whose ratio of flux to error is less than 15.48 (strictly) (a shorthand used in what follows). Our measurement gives 6239.16 angstrom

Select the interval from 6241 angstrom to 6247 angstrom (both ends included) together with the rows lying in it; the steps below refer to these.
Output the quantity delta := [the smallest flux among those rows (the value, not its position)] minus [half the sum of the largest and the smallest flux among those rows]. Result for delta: -2.4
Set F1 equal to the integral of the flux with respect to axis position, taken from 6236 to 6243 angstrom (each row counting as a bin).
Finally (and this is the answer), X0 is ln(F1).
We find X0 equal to 5.59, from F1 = 268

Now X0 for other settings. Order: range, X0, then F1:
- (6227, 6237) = 5.99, 399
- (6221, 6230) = 5.90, 364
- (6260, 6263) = 4.76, 117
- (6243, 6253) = 5.95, 385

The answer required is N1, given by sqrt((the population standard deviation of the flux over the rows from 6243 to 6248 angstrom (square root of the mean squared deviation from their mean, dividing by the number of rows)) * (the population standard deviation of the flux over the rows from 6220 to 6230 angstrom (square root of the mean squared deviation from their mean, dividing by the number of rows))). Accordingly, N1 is 2.14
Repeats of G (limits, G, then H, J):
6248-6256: 315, 186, 35.7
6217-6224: 329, 195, 37.5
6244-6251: 328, 194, 37.2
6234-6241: 328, 194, 36.7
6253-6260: 305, 180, 34.9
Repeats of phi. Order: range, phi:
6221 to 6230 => 6221.94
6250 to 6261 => 6257.86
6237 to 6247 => 6246.34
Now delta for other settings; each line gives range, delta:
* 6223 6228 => -2.8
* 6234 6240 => -2.9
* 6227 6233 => -2.2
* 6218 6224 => -3.0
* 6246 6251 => -2.8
